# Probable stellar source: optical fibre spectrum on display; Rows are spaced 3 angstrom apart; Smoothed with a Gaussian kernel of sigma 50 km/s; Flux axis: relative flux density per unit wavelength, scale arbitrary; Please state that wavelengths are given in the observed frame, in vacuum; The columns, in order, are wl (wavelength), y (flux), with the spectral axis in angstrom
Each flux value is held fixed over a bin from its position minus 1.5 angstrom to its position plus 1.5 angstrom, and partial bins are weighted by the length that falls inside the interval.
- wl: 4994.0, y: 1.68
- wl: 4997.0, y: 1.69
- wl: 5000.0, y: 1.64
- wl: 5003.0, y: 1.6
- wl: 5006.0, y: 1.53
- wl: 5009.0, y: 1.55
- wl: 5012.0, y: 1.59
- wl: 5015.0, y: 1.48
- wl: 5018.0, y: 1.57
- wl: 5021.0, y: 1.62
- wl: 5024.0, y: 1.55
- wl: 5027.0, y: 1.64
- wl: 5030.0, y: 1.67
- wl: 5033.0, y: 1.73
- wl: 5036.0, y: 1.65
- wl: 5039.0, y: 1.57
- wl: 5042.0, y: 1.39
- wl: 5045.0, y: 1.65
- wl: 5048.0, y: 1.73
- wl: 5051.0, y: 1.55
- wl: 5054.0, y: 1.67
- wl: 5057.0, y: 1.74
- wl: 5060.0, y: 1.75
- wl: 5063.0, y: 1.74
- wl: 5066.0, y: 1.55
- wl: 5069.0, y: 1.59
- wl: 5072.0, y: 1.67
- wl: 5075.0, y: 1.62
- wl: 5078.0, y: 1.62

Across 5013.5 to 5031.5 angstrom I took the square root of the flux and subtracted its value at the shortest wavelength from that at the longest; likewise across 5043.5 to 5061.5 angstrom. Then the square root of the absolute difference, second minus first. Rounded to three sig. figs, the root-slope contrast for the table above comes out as 0.193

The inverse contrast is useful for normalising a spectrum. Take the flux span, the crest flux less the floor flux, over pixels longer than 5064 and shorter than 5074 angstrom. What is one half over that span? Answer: 4.2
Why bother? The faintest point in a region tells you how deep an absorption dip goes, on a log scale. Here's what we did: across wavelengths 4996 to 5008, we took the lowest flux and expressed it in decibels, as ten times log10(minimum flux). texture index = 1.85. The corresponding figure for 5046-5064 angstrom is 1.90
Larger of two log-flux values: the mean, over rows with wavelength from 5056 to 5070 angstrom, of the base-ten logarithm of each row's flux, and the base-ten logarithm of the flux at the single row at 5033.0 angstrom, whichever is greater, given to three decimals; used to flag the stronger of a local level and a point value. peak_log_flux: 0.238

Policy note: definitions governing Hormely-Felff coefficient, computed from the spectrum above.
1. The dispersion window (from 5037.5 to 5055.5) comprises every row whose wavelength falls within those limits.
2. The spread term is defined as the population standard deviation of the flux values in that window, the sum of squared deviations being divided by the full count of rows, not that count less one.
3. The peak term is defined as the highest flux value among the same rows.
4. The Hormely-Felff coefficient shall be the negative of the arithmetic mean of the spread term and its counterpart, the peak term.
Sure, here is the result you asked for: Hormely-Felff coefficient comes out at -0.920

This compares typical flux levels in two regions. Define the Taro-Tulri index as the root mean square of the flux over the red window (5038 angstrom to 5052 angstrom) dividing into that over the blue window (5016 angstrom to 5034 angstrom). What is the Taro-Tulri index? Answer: 1.03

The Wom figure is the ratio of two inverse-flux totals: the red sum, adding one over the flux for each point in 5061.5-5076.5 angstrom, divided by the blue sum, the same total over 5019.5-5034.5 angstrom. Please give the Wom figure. 1.0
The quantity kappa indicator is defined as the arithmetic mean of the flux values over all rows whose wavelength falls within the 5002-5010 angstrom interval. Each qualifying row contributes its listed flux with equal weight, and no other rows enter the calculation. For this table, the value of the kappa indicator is 1.56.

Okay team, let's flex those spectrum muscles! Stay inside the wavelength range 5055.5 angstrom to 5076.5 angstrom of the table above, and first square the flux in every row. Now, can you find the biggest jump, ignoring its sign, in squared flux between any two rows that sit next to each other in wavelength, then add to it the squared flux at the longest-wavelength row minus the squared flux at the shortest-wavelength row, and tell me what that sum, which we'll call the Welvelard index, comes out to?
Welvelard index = 0.22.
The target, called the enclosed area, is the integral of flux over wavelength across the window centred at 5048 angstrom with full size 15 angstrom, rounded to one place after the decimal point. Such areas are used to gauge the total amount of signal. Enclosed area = 24.0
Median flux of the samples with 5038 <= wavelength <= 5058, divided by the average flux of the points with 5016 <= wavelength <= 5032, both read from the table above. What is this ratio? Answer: 1.025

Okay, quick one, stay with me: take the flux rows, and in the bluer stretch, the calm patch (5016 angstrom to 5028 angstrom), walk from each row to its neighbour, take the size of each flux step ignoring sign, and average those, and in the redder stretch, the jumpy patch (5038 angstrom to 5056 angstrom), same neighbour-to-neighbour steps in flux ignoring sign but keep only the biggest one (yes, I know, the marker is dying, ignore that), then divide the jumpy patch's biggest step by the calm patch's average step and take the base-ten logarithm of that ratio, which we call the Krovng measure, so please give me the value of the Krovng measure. 0.6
